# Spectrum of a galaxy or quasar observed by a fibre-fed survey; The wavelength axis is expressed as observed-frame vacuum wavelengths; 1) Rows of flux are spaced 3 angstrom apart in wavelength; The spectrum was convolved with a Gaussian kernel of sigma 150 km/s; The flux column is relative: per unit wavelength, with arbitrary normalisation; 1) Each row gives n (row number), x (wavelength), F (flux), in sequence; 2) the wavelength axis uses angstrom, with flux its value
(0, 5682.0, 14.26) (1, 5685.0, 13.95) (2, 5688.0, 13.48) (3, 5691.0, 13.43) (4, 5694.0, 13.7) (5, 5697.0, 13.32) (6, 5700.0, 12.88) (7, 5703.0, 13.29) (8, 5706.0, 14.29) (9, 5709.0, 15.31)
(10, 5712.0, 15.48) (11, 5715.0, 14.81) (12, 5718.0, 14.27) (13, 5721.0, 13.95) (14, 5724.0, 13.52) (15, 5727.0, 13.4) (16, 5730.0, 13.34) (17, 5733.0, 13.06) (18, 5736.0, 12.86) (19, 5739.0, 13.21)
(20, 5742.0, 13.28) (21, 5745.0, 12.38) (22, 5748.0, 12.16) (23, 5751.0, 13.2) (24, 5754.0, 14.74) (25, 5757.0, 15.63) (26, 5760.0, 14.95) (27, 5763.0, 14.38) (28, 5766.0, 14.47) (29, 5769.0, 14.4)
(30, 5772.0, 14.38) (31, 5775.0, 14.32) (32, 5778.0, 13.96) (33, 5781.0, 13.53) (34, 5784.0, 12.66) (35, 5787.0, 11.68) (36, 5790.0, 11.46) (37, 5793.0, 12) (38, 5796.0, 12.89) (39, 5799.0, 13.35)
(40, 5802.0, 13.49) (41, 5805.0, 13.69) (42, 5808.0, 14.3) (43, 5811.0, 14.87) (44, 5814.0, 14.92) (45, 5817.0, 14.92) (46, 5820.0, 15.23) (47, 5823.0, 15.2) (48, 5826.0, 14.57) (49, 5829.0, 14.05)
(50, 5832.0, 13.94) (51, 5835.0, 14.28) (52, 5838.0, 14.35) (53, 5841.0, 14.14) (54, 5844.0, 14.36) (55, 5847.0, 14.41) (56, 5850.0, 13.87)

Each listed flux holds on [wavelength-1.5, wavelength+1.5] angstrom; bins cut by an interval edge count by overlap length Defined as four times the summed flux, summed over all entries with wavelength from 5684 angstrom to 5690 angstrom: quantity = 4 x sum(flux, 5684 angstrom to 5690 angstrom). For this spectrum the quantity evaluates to 110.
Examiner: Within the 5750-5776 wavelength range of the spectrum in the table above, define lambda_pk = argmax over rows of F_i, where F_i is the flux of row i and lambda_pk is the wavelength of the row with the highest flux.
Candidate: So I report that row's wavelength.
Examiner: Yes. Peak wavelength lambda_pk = 5757.0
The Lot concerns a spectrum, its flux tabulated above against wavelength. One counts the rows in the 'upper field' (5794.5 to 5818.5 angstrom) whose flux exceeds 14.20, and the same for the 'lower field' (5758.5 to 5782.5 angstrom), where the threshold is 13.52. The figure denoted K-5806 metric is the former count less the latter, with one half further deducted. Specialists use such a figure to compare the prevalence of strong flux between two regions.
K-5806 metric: -4.5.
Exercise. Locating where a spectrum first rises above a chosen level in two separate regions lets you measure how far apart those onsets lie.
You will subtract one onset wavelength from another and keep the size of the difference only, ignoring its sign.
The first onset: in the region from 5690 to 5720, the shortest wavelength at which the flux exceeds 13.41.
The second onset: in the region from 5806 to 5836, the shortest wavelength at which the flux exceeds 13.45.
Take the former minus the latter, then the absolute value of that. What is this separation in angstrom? 117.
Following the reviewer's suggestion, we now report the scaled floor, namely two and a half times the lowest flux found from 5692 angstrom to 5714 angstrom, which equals 32.2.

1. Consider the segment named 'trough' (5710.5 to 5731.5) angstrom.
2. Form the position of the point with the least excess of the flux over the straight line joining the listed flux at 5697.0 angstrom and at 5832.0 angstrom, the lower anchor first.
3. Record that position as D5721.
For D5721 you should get 5730.0 angstrom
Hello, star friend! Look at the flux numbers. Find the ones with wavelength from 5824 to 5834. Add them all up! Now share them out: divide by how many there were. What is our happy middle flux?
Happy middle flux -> 14.2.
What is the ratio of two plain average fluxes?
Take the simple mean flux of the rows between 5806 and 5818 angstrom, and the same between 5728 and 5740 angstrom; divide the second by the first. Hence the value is 0.89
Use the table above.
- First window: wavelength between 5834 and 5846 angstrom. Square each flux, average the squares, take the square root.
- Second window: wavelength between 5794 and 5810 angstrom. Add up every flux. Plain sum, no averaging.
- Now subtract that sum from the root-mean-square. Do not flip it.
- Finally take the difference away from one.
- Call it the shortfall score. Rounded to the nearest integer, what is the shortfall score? 54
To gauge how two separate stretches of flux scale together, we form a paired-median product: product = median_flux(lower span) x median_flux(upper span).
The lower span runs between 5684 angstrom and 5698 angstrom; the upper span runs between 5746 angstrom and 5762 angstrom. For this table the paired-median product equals 199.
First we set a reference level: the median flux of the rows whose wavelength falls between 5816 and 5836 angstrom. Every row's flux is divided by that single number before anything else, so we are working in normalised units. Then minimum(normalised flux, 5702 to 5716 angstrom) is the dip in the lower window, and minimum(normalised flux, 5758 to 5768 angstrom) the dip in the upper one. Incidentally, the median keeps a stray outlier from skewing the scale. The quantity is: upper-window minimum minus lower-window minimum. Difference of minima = 0.075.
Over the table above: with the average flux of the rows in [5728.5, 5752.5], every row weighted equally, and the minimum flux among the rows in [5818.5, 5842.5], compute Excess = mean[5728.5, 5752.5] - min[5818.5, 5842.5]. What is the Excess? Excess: -1.0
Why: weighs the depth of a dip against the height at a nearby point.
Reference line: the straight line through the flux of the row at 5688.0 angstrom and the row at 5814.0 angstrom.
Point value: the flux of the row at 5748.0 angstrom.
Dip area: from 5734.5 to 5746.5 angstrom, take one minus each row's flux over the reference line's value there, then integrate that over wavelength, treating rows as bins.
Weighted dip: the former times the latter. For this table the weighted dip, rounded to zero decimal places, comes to 12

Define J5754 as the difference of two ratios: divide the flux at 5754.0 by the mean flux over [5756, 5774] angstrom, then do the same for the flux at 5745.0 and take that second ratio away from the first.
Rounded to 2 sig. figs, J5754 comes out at 0.16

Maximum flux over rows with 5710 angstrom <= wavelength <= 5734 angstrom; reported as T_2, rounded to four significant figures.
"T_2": 15.48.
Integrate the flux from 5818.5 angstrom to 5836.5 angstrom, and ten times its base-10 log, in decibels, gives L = 24.18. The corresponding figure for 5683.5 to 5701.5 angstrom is 23.84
